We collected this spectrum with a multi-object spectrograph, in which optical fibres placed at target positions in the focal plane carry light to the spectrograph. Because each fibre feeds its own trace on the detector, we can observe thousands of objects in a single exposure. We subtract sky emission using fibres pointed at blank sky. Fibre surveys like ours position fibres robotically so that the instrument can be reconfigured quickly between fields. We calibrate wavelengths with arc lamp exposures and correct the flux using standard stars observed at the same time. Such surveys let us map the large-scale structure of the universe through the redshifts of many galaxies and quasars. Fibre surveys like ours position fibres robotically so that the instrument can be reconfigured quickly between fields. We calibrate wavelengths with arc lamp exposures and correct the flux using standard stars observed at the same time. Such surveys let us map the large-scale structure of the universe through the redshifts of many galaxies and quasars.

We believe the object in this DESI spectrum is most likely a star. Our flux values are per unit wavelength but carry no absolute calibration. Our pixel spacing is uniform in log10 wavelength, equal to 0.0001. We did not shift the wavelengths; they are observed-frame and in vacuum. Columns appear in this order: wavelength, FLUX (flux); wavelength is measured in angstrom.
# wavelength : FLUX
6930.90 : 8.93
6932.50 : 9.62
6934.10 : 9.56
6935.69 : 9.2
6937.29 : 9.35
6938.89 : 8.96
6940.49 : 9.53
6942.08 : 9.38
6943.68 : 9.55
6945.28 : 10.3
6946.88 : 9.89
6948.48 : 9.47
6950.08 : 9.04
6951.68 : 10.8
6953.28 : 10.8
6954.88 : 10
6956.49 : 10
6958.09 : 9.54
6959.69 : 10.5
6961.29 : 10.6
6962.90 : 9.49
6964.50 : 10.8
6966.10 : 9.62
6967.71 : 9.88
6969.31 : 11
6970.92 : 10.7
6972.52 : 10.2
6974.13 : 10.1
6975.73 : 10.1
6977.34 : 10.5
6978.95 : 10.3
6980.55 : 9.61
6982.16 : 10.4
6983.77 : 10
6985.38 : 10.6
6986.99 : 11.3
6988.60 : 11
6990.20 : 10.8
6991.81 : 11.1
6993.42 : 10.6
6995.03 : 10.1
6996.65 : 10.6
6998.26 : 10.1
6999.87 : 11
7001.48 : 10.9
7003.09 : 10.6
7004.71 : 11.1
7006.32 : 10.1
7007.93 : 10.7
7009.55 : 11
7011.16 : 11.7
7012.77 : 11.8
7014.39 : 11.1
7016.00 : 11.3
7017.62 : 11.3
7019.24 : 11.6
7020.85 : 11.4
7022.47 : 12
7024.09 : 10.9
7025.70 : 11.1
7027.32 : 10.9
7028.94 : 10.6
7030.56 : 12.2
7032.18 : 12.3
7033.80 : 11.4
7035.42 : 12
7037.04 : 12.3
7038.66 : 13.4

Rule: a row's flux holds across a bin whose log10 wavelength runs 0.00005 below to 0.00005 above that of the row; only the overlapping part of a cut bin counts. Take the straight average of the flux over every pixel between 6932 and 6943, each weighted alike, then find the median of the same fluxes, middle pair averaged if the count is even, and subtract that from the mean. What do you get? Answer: -0.01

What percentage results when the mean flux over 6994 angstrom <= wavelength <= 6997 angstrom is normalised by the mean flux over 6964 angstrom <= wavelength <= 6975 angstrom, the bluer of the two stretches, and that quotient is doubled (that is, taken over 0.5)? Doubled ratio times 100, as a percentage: 200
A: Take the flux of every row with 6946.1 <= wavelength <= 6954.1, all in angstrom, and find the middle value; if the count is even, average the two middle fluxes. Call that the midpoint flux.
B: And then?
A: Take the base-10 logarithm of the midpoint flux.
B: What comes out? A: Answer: 1.00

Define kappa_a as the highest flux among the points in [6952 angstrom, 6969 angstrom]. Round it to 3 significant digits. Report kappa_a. 10.8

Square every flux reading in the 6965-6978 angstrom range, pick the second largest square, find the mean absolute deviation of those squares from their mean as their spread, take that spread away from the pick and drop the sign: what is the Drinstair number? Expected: 107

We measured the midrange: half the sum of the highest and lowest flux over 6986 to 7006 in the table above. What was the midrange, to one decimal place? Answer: 10.7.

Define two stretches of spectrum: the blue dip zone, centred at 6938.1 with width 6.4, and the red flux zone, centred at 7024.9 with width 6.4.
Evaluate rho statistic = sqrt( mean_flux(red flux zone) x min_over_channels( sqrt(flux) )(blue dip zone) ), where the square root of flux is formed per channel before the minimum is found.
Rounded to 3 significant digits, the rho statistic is 5.80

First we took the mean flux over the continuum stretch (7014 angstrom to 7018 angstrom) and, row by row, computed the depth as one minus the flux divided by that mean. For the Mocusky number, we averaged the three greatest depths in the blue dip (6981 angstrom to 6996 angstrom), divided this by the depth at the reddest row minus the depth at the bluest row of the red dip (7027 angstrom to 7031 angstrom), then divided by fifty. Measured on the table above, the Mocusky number -0.02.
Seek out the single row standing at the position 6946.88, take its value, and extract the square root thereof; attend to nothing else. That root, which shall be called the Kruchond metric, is 3.14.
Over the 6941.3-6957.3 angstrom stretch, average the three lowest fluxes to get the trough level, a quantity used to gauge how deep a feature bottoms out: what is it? 9.3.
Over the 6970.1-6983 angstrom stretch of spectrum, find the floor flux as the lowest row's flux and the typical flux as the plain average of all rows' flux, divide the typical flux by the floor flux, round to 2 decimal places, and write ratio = 1.07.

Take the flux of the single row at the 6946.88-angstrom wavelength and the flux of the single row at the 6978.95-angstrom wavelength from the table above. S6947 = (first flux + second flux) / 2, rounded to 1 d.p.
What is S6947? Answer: 10.1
